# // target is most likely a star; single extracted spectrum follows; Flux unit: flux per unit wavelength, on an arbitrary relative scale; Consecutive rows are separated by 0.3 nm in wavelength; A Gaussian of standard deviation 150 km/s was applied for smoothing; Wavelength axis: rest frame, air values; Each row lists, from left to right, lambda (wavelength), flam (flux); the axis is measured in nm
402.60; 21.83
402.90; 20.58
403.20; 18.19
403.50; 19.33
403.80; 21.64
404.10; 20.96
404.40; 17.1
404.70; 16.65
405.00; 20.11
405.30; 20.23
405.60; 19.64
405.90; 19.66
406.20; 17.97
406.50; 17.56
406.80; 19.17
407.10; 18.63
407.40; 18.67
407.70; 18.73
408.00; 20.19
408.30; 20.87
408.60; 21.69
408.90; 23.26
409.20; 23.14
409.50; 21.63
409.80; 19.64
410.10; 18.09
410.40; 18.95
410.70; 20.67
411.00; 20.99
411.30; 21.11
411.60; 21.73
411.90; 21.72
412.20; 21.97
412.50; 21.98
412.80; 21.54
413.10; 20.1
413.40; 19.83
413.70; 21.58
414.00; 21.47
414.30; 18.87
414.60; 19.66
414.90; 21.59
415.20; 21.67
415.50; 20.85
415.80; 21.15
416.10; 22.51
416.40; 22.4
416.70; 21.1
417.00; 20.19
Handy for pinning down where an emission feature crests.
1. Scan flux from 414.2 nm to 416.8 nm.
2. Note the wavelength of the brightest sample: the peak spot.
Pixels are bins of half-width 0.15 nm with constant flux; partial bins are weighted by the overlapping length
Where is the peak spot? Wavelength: 416.10 nm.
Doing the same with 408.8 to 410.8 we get 408.90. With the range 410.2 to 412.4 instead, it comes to 412.20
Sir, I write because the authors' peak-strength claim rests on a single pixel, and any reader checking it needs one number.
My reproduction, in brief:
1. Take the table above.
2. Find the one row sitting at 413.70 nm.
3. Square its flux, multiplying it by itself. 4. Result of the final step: 466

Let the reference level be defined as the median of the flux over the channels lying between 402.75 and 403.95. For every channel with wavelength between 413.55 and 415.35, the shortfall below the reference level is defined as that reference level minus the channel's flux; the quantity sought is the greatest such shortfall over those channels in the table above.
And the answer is 1.1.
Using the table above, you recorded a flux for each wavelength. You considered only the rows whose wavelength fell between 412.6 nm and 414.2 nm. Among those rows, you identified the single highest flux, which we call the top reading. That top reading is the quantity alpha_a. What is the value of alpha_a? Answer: 21.58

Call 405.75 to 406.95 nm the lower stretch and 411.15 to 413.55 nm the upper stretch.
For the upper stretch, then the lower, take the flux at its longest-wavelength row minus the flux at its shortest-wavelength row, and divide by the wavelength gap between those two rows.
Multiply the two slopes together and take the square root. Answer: 0.6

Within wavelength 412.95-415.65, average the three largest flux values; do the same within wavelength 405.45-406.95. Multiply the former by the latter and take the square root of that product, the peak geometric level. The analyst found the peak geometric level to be 20.5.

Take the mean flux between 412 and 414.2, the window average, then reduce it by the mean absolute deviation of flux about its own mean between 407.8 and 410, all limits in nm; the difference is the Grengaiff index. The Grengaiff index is 20.1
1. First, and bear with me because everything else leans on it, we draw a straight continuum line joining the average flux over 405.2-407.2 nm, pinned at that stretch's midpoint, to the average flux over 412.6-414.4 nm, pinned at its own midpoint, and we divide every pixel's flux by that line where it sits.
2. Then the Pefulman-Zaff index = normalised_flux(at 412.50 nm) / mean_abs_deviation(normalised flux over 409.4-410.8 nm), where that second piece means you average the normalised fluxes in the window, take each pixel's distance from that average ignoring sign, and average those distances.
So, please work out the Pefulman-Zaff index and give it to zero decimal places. 20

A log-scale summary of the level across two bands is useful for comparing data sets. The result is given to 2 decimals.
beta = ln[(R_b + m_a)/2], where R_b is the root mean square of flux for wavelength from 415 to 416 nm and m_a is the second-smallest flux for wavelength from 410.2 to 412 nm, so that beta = 3.04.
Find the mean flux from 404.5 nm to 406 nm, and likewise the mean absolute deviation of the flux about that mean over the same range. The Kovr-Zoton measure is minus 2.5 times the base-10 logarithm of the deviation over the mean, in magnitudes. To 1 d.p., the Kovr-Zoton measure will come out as 3.2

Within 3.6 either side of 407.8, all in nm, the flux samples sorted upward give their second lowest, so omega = 17.1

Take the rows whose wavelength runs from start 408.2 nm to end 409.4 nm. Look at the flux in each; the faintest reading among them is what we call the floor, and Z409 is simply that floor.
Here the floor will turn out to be 20.87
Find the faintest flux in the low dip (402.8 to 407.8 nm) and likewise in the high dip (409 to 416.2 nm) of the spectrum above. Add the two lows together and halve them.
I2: 17.4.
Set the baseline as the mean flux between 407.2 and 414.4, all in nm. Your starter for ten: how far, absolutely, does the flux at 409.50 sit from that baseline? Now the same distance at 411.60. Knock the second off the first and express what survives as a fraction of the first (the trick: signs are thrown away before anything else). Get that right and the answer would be -0.1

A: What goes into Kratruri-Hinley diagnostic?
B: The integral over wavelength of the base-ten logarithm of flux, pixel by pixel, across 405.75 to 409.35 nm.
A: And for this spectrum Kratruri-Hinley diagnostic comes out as 4.7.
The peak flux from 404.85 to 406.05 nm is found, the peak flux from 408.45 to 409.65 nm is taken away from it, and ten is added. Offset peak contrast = 7.0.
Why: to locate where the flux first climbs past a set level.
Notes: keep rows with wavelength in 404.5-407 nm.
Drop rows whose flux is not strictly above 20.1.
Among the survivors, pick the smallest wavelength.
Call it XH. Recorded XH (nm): 405.00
